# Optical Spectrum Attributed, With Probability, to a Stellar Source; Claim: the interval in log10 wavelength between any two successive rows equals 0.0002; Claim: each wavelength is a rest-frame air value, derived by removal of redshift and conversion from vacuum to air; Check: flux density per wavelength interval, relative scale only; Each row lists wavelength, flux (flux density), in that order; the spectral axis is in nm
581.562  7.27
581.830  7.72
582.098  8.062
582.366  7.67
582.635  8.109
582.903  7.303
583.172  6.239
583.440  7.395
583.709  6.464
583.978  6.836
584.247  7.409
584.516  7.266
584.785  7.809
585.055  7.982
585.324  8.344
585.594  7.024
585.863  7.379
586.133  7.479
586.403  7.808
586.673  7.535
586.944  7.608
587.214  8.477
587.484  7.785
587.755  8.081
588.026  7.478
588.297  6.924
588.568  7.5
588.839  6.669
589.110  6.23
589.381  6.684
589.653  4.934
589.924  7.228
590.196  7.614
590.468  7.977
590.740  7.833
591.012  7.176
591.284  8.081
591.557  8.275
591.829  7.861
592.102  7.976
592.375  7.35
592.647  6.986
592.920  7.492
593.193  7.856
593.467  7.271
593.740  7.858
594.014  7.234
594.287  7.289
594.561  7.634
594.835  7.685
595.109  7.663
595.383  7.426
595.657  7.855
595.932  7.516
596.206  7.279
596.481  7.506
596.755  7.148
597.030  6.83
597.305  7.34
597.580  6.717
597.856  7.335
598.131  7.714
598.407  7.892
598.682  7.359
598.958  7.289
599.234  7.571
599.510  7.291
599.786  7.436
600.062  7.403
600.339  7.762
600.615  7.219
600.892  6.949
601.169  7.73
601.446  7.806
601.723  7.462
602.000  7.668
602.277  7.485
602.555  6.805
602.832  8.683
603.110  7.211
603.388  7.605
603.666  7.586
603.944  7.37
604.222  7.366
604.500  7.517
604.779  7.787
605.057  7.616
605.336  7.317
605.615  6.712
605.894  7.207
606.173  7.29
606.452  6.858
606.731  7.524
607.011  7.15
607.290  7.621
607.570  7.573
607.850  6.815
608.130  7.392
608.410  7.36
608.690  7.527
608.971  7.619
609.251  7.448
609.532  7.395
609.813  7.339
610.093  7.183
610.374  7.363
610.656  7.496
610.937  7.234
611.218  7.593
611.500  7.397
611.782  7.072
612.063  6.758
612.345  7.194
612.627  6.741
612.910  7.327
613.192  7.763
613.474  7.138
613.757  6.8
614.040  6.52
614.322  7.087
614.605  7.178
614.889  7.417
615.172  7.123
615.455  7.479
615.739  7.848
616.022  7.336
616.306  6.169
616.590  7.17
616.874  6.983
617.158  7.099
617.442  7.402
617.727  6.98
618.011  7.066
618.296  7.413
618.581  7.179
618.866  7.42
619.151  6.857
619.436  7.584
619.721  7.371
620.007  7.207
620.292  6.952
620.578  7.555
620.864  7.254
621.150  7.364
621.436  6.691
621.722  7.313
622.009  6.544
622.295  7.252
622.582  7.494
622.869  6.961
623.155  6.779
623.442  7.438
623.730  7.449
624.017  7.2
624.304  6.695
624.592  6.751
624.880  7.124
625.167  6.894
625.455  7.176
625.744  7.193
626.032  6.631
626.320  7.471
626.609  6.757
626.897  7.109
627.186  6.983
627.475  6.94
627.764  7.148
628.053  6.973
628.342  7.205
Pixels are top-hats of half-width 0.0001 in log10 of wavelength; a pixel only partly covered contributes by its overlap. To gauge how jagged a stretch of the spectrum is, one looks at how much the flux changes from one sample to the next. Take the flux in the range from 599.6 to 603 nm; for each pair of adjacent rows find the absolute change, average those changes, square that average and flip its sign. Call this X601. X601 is -0.237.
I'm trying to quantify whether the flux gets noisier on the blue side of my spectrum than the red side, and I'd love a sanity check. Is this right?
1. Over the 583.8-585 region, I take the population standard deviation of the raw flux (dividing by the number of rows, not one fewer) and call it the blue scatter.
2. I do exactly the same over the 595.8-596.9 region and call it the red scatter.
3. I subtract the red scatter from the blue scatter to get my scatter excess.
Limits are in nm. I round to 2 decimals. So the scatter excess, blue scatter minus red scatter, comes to 0.19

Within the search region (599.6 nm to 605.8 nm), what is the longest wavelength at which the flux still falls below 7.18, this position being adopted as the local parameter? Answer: 605.615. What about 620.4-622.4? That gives 622.009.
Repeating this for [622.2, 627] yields 626.897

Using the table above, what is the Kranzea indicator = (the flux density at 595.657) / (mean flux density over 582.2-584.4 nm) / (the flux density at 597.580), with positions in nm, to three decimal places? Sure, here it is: 0.163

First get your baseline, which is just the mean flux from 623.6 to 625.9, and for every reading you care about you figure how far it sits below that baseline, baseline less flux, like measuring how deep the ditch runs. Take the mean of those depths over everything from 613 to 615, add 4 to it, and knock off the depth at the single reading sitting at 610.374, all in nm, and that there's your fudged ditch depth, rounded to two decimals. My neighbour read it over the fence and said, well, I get 4.23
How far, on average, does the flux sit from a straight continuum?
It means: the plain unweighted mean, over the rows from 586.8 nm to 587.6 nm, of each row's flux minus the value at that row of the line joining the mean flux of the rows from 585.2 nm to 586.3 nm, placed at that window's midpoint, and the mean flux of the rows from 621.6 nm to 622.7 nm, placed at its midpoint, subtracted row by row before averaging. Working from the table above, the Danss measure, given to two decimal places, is 0.42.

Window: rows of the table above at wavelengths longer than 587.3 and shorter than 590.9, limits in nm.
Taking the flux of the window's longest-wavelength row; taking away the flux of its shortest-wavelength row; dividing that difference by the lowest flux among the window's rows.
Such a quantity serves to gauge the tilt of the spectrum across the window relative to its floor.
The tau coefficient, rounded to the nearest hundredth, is 0.01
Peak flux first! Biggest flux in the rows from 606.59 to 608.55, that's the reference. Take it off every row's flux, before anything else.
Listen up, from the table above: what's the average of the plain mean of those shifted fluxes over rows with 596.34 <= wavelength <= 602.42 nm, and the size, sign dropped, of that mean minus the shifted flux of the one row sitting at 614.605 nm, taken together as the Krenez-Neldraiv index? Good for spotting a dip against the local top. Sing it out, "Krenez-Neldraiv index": 0.01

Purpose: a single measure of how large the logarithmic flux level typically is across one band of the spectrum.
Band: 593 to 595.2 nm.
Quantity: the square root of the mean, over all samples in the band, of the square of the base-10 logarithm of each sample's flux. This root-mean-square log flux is 0.878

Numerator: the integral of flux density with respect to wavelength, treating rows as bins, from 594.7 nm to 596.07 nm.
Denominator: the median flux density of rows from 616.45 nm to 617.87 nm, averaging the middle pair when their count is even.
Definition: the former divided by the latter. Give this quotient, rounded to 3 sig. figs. 1.47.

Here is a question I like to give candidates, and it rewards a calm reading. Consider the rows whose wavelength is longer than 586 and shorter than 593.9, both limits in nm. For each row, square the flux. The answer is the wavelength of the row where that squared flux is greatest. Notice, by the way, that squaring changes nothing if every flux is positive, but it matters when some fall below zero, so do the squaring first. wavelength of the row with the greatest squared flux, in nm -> 587.214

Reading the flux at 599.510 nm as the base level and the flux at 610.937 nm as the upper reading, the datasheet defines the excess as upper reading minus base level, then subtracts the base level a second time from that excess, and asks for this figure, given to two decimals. -7.35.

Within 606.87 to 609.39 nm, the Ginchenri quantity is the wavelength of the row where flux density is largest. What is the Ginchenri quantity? 607.290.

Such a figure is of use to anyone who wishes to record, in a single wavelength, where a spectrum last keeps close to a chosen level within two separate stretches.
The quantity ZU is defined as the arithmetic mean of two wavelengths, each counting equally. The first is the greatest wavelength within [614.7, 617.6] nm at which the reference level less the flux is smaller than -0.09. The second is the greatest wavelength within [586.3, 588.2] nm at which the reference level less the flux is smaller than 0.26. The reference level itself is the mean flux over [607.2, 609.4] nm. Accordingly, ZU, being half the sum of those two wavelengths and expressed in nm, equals 601.88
